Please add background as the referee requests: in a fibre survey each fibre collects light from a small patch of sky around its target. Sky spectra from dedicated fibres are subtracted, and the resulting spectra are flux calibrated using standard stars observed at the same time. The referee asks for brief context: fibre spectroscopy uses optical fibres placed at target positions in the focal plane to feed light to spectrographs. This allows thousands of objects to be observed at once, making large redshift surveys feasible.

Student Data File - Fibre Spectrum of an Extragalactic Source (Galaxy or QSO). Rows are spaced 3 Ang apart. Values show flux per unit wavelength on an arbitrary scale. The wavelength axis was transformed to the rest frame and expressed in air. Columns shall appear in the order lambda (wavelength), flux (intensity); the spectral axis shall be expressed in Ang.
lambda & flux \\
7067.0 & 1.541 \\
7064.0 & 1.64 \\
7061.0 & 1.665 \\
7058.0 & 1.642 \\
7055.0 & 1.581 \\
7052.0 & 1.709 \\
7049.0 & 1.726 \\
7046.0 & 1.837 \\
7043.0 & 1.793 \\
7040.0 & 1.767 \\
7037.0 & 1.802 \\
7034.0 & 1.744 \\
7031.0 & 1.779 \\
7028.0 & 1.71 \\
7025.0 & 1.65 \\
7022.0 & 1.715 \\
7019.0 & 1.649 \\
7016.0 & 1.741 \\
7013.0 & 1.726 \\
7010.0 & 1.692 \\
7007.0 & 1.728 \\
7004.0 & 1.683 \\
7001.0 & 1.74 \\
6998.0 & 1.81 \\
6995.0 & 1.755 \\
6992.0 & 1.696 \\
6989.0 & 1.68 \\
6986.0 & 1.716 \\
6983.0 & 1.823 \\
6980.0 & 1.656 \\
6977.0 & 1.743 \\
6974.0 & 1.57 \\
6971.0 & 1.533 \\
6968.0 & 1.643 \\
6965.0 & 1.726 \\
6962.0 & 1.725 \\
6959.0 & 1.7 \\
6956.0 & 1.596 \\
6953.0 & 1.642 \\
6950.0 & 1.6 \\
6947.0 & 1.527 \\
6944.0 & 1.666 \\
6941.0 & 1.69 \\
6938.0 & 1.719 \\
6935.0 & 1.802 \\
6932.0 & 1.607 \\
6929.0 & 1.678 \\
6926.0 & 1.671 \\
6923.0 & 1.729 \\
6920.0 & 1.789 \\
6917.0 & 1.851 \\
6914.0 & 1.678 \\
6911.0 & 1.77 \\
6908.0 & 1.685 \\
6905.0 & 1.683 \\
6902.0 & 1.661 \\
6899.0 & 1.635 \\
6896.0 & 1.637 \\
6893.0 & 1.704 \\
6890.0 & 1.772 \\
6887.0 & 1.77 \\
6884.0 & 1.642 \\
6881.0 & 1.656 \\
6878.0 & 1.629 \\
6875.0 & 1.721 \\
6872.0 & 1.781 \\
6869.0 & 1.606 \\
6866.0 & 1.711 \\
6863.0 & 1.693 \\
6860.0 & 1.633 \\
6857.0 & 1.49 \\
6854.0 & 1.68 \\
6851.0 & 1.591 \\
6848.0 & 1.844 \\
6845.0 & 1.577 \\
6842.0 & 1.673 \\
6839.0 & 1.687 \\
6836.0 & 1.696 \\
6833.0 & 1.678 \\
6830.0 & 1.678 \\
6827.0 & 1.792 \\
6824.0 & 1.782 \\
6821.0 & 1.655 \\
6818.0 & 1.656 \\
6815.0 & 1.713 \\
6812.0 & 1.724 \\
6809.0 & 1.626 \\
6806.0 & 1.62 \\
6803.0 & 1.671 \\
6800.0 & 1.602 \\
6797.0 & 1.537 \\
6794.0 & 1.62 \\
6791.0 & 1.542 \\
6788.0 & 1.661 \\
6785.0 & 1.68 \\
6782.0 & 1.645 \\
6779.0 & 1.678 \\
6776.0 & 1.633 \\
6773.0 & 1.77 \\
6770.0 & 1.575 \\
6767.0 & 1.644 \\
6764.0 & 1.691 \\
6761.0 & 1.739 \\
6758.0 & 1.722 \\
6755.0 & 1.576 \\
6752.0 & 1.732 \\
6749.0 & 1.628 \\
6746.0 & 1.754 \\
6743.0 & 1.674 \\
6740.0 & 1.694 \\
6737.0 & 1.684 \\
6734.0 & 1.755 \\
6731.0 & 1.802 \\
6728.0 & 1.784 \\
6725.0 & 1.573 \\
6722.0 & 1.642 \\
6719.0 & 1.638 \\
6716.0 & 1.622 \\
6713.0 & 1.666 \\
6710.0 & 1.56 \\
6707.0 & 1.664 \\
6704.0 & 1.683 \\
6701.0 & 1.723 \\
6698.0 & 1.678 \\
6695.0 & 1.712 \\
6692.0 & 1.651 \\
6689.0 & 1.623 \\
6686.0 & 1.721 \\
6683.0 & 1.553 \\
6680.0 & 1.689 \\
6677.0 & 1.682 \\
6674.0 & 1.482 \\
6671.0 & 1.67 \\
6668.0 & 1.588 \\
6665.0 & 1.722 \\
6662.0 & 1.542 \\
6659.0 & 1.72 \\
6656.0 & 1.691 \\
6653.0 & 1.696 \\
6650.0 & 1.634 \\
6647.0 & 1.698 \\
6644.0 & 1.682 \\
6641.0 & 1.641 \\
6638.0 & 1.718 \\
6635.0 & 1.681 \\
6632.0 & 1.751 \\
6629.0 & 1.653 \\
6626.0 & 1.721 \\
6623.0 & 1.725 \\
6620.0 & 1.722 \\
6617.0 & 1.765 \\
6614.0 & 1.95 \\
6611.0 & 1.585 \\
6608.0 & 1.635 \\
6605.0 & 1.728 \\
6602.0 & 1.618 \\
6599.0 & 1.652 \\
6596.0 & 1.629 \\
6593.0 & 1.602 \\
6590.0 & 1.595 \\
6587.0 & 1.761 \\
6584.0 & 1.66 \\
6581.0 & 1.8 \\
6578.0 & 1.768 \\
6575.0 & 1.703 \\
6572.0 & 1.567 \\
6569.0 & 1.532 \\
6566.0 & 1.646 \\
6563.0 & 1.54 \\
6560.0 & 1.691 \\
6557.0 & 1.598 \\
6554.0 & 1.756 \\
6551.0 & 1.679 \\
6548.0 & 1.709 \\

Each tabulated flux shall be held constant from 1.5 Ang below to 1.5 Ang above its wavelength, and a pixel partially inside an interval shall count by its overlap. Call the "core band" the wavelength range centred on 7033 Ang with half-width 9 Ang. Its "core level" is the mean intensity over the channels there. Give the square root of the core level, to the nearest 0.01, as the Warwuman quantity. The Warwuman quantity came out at 1.32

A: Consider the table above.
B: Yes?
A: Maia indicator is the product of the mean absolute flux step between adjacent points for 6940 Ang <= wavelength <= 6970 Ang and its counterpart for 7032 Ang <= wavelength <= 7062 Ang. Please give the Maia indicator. 0.003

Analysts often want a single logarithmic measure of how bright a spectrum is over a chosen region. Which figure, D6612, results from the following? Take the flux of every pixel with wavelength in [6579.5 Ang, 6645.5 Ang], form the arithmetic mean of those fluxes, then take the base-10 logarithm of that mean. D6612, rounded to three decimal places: 0.229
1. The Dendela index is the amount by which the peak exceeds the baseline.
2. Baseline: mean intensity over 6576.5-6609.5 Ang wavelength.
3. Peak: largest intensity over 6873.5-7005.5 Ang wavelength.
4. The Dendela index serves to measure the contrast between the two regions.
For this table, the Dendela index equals 0.17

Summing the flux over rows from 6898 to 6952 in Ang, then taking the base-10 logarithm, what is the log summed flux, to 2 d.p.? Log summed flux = 1.48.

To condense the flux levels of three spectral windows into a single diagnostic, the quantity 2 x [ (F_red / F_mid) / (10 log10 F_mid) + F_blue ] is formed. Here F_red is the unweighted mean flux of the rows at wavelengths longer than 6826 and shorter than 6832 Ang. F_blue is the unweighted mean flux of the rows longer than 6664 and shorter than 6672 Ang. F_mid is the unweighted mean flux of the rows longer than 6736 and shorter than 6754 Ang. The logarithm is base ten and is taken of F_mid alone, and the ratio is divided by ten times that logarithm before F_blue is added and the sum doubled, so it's 4.21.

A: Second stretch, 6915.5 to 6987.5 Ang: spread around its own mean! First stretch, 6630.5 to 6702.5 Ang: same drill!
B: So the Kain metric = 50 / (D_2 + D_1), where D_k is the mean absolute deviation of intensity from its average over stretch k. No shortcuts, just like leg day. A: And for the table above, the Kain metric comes 424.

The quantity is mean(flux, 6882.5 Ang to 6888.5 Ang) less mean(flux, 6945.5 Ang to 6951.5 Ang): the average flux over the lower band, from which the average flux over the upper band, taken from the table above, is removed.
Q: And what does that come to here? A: 0.14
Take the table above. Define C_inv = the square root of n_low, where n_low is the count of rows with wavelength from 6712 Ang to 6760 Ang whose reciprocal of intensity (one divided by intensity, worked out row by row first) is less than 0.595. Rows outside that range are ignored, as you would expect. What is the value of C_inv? 2.83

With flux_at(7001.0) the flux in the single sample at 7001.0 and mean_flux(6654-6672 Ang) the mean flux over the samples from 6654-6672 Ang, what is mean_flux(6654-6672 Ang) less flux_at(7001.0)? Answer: -0.08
